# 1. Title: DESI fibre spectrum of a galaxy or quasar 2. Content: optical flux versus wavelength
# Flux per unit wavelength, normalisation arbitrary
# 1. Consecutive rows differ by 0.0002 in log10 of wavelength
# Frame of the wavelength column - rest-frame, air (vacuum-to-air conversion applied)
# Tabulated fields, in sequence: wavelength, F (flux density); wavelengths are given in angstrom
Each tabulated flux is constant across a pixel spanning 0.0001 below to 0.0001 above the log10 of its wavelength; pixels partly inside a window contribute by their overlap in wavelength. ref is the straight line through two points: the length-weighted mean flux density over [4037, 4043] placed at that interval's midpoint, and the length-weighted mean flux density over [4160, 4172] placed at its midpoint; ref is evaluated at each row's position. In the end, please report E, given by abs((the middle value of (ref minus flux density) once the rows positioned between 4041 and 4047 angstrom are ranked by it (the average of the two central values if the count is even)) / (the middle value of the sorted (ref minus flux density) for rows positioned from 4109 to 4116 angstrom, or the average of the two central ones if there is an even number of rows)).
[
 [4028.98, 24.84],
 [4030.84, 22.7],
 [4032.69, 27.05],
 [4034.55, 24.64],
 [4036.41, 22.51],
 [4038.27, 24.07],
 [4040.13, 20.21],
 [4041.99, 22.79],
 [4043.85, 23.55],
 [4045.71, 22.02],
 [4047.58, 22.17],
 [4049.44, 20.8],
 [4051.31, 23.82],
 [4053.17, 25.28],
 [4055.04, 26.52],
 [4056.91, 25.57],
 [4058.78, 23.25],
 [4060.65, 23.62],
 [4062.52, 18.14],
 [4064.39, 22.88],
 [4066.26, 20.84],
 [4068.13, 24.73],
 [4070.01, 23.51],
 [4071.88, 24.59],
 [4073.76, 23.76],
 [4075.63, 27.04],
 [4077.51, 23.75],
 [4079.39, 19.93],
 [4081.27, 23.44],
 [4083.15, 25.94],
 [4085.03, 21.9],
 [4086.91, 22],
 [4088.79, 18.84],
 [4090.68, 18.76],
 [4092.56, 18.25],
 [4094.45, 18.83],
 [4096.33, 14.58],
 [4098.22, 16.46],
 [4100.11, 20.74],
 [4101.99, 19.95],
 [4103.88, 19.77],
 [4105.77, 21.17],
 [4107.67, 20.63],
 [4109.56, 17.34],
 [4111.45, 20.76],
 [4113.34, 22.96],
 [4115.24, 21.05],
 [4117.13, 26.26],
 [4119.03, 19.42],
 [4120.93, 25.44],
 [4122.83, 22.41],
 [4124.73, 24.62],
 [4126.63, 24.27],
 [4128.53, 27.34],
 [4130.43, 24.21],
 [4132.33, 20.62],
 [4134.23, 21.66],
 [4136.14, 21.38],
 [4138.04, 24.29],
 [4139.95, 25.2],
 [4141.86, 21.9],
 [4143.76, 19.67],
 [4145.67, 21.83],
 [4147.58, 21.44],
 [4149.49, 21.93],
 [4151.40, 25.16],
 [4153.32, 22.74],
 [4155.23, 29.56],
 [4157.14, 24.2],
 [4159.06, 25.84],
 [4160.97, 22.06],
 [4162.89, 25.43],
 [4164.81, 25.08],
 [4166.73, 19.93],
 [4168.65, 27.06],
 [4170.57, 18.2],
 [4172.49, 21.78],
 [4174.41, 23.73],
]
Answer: 0.22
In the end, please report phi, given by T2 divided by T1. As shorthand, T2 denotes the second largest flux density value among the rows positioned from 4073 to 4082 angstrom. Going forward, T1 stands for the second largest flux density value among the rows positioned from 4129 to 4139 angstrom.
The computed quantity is 0.98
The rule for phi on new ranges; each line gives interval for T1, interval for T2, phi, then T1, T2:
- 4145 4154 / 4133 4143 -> 1.07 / 22.74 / 24.29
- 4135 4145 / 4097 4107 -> 0.85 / 24.29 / 20.74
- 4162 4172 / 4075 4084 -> 1.02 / 25.43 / 25.94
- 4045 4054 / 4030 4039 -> 1.03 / 23.82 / 24.64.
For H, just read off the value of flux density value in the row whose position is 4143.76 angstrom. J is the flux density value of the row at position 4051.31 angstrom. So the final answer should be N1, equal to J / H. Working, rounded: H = 19.67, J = 23.82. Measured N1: 1.2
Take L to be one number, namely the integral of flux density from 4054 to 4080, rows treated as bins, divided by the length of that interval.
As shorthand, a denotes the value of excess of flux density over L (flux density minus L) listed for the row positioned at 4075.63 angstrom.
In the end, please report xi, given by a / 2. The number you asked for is 1.8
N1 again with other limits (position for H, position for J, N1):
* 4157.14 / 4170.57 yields 0.8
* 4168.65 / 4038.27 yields 0.9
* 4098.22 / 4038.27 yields 1.5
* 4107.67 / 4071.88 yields 1.2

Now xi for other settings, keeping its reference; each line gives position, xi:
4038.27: 0.3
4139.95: 0.9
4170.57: -2.6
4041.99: -0.3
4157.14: 0.4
